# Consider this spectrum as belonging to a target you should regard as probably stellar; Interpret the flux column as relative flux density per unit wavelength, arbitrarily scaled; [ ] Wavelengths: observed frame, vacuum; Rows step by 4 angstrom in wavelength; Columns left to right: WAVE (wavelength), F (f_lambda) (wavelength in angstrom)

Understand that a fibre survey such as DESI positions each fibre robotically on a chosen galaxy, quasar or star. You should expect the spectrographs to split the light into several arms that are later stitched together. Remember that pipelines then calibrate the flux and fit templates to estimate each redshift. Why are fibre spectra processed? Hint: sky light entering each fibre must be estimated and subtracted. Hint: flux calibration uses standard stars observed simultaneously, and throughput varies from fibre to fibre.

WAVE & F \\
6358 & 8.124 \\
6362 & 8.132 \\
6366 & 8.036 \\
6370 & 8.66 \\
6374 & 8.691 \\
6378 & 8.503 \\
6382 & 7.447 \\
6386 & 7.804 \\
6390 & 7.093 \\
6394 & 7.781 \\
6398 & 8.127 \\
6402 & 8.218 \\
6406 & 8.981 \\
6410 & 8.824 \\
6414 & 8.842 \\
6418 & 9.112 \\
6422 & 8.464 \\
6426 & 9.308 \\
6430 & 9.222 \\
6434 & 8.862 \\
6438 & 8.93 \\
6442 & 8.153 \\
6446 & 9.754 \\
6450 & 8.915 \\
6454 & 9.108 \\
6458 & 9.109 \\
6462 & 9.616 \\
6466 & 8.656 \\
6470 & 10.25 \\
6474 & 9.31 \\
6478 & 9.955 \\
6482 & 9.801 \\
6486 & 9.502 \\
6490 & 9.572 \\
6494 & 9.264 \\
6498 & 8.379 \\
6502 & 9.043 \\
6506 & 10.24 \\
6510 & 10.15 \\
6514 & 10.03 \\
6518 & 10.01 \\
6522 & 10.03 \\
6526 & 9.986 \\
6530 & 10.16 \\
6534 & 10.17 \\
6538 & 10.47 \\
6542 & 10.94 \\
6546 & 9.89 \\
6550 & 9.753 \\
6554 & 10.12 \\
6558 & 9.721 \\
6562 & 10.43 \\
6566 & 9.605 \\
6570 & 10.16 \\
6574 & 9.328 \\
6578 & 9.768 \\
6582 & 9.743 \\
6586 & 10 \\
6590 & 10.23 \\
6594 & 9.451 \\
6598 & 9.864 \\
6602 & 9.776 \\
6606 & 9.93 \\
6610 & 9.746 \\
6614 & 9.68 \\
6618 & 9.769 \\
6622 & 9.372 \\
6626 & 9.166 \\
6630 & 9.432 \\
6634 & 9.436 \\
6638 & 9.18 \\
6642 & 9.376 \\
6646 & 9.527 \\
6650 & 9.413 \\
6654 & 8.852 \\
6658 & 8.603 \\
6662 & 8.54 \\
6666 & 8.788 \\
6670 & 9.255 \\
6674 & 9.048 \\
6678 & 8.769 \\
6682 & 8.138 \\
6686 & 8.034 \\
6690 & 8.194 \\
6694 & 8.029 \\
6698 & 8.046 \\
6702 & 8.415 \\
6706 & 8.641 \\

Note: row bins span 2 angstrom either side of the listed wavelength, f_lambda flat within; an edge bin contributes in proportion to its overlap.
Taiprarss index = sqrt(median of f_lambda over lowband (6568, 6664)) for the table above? 3.08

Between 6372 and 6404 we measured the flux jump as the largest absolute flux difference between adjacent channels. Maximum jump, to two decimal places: 1.06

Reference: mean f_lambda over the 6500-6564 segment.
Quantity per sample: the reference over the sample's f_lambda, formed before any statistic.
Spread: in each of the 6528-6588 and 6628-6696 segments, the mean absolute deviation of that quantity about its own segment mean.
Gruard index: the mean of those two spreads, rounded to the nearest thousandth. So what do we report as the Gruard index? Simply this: 0.045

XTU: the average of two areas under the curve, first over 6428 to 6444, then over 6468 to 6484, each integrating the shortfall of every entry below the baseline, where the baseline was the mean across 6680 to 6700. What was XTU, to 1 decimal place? -19.6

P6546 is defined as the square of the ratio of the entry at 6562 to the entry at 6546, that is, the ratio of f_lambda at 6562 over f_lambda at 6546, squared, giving 1.11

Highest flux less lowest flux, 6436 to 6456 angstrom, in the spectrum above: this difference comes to 1.6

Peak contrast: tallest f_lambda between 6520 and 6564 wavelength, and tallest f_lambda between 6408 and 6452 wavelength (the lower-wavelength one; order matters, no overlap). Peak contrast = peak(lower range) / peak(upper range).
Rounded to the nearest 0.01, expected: 0.89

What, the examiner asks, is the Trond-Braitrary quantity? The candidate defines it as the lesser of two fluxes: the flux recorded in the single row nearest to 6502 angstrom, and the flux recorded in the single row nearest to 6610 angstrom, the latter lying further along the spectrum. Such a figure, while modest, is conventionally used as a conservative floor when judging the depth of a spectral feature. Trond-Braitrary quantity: 9.04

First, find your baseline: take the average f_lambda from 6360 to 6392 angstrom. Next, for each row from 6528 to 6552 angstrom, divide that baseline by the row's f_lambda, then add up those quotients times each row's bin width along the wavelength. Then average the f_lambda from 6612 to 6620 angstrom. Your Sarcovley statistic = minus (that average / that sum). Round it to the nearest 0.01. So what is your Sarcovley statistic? -0.51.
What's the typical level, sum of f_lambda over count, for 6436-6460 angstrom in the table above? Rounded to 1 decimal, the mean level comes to 9.0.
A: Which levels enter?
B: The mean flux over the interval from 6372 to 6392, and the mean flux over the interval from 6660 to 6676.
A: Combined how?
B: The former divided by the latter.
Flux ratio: 0.89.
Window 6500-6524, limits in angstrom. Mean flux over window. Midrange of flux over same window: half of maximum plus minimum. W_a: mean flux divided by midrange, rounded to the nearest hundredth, 1.03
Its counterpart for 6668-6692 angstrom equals 0.99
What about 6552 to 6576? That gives 1.00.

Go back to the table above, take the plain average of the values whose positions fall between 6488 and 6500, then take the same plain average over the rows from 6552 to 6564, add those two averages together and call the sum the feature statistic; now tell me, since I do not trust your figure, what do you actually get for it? 19.2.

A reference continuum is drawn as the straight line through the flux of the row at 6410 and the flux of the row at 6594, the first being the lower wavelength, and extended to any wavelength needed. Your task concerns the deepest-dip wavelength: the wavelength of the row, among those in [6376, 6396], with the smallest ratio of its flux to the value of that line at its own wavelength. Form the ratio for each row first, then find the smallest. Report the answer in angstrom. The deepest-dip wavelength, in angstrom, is 6390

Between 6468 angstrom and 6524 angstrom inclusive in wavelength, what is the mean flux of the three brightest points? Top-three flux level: 10.2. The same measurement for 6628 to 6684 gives 9.5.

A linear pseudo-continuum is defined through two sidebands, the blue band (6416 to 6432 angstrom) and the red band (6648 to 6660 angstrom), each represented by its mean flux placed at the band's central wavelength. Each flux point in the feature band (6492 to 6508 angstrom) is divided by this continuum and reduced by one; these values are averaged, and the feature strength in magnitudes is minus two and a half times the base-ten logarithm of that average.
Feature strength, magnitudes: 4.0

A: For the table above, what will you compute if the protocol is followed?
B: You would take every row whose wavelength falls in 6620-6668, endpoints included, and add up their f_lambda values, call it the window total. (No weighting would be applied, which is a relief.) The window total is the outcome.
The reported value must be 110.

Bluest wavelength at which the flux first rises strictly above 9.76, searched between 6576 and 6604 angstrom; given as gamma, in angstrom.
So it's 6578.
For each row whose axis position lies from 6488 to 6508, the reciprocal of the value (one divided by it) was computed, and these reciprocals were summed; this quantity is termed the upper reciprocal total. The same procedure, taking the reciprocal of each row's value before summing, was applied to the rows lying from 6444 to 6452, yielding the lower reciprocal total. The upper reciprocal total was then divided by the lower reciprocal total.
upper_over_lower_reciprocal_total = 2.5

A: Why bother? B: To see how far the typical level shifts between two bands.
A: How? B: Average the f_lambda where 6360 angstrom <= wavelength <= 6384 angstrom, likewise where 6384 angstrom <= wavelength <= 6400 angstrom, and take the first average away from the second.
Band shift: -0.54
